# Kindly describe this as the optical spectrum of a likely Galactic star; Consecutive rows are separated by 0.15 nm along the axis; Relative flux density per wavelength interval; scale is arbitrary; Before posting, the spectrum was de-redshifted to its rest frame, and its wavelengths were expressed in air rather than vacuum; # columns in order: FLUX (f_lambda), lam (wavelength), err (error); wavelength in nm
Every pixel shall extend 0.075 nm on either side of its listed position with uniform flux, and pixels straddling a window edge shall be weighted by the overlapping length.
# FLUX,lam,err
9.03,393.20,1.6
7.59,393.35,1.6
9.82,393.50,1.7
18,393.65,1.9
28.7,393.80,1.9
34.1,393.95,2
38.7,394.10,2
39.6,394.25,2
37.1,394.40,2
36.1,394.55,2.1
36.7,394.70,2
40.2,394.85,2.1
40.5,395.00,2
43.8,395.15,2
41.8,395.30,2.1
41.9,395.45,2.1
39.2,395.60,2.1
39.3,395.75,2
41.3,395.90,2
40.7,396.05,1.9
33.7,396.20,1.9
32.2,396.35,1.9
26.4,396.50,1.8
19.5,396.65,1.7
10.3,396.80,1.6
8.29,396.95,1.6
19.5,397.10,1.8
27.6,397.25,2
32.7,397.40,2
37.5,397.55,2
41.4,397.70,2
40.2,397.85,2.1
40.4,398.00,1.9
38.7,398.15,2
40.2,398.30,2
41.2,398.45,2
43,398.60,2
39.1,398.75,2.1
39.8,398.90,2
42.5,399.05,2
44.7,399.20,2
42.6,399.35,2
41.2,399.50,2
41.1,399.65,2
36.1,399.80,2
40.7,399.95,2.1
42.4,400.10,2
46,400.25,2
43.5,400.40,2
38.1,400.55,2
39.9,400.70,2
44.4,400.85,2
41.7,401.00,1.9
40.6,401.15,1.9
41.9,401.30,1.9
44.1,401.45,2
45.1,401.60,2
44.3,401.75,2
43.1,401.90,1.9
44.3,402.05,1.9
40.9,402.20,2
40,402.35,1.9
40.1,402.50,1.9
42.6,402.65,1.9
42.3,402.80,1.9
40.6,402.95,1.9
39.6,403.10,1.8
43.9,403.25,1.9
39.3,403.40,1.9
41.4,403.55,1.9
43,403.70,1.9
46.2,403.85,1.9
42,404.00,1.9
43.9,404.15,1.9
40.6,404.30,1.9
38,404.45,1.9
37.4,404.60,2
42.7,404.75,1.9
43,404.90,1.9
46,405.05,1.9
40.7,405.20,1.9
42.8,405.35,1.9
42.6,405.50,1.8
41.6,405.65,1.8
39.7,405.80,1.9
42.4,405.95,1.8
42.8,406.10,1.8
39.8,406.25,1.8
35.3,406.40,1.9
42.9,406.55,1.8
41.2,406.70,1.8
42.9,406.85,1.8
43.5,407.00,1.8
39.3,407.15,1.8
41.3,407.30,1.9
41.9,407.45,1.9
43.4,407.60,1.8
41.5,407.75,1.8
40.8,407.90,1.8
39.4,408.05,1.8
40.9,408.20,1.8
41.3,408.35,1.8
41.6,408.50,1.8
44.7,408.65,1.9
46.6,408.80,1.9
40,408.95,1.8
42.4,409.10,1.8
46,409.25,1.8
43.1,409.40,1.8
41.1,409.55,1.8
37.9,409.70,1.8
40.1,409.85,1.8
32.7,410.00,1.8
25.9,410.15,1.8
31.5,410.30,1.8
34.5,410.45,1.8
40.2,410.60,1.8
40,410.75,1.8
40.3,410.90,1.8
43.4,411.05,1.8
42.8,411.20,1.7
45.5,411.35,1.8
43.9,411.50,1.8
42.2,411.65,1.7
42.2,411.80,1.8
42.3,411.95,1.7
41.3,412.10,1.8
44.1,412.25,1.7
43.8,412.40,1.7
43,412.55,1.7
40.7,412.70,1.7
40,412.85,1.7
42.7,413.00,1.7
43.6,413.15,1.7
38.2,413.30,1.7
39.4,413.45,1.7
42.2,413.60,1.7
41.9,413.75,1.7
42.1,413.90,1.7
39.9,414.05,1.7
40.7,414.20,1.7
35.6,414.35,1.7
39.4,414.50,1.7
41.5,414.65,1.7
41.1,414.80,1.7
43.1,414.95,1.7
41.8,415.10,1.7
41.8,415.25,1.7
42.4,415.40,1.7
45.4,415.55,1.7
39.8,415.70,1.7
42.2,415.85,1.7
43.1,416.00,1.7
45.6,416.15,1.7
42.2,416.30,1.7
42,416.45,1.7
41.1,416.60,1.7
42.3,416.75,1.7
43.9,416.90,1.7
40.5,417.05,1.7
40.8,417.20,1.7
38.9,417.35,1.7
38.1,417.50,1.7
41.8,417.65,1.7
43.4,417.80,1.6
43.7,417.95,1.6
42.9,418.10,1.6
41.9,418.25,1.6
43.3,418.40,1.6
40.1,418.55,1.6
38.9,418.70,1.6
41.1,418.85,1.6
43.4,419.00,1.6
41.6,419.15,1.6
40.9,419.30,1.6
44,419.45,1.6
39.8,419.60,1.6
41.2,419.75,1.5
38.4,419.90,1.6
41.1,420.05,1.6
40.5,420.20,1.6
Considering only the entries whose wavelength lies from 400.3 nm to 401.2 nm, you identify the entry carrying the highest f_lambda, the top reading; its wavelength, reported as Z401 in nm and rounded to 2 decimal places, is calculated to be 400.85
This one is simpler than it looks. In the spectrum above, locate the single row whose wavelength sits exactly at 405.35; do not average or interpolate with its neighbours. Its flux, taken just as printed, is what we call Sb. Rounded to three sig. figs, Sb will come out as 42.8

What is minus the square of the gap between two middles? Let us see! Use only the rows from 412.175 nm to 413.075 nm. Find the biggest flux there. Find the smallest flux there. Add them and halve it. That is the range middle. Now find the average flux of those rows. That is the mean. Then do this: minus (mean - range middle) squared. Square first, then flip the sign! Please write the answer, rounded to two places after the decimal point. -0.11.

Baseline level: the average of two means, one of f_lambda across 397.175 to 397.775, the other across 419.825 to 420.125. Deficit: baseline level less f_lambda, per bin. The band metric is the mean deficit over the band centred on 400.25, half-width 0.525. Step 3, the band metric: -3.7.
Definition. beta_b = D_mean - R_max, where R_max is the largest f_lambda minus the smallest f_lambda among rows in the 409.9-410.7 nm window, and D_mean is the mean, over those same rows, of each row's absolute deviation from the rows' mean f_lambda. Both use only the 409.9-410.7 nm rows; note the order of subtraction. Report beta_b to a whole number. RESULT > -11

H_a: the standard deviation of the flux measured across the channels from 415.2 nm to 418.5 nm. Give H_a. 1.8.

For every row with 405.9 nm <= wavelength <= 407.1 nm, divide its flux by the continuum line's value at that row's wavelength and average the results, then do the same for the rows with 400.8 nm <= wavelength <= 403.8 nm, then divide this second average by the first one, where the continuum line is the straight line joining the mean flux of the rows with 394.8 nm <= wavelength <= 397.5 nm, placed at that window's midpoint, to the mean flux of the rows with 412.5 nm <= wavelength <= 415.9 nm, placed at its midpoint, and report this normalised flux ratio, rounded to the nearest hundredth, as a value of 1.08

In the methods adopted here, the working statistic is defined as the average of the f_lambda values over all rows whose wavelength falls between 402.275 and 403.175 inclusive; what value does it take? 40.9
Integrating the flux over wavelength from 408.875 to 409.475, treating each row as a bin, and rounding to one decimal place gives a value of 25.7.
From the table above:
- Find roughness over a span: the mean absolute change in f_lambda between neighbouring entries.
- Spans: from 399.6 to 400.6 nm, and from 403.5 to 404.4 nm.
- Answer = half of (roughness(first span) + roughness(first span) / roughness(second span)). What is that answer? 2.6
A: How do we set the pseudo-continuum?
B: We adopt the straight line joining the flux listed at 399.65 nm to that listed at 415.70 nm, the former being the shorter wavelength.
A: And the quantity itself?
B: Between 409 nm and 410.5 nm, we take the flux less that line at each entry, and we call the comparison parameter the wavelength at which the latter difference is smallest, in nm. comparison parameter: 410.15 nm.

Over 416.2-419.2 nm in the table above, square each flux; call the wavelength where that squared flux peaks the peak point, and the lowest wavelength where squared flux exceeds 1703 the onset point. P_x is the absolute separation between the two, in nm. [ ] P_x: 0.60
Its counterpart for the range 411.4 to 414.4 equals 0.75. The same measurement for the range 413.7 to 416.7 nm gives 2.40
